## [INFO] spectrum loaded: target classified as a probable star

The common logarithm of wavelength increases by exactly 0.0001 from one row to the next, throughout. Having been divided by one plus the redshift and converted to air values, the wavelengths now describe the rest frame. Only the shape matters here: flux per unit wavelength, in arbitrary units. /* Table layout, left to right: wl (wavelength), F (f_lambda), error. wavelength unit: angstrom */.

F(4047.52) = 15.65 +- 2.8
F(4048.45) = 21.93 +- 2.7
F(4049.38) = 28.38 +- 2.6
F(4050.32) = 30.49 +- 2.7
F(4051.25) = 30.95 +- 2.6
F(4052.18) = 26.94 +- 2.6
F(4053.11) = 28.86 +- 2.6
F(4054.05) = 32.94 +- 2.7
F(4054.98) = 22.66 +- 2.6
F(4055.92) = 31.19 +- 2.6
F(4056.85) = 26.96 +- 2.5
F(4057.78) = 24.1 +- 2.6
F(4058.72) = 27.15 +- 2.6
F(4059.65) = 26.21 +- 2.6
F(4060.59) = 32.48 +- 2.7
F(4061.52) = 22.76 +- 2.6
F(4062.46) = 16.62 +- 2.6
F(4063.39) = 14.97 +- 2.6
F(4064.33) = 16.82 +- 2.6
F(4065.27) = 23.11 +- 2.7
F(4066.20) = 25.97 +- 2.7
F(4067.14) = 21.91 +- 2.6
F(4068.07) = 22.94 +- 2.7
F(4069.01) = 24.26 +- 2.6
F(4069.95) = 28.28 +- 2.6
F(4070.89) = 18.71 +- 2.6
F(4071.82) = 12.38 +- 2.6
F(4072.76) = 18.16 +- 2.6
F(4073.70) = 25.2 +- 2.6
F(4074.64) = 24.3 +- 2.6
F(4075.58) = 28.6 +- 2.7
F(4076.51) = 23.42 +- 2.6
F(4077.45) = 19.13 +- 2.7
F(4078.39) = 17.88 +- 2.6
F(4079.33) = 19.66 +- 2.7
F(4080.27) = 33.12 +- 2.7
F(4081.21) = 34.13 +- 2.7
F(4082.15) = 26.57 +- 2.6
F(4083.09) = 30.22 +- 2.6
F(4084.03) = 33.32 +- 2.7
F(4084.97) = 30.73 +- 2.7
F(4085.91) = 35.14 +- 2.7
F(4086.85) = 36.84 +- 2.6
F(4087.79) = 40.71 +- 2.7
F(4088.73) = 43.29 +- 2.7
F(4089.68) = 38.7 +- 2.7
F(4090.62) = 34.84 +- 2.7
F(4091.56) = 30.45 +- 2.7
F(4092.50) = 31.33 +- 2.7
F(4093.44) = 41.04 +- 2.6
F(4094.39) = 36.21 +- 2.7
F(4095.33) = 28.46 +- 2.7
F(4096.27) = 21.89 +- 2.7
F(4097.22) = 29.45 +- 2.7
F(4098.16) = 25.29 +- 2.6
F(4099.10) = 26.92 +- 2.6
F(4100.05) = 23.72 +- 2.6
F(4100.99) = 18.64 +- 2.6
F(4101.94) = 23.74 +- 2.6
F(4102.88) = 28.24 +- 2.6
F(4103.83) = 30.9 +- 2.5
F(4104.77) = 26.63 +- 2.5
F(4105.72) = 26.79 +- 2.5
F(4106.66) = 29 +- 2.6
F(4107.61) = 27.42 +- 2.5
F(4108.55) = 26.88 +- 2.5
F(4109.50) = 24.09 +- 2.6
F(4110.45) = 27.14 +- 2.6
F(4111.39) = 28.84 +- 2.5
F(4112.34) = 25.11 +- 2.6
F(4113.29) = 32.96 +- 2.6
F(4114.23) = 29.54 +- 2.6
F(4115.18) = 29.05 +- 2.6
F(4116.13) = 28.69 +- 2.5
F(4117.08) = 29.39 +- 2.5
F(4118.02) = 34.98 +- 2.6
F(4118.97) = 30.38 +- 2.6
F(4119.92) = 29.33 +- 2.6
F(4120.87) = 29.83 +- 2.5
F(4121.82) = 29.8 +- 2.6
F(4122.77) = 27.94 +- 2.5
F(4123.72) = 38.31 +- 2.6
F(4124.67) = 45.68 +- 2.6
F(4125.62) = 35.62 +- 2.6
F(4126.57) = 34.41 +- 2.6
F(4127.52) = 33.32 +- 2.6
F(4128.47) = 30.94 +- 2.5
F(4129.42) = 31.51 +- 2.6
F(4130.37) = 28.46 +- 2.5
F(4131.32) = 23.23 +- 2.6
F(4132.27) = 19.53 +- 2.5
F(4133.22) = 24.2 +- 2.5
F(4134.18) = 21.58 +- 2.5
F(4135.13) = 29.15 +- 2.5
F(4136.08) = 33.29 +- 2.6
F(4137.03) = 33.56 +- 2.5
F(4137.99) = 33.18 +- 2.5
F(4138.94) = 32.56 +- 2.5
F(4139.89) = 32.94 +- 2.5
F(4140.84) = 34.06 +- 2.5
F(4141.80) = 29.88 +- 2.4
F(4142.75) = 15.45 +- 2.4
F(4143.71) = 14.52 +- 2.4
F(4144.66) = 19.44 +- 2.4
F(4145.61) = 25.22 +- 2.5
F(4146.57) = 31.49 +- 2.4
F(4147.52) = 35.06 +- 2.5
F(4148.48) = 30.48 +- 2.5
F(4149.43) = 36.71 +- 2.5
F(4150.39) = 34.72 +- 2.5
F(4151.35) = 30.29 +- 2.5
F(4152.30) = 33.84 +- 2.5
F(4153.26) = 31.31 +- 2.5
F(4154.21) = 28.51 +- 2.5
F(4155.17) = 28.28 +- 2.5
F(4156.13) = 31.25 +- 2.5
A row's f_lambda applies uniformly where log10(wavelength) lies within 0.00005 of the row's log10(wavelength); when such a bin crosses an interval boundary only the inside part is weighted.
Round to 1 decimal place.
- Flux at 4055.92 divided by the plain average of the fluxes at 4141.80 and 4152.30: 1.0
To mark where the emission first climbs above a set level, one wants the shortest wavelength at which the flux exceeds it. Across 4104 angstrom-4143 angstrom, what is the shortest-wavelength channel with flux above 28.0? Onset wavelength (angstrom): 4106.66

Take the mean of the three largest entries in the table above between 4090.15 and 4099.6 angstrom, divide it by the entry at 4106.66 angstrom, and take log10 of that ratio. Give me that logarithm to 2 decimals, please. 0.11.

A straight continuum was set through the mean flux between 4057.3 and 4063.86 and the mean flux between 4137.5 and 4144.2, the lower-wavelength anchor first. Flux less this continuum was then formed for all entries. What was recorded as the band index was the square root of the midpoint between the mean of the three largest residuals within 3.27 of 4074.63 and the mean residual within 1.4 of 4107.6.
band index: 1.38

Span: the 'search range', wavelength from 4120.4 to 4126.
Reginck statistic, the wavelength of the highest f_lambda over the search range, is 4124.67 angstrom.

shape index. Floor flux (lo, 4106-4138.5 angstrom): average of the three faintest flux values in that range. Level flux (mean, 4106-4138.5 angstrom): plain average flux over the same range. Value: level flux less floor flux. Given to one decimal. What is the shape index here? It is 8.4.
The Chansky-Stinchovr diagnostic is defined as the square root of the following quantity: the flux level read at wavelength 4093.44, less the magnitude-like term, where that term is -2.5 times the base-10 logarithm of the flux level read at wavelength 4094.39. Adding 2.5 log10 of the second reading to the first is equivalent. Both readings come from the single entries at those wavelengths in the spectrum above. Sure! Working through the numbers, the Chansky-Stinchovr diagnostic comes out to 6.7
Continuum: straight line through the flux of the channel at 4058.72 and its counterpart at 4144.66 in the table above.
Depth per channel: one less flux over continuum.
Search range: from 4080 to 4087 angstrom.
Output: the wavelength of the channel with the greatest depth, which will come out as 4082.15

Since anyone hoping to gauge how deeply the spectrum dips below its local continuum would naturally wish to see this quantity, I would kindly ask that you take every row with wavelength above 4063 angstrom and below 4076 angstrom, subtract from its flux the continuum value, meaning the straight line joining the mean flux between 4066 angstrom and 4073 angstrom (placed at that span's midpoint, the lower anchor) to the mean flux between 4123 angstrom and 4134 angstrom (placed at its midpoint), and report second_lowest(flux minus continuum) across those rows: -5.6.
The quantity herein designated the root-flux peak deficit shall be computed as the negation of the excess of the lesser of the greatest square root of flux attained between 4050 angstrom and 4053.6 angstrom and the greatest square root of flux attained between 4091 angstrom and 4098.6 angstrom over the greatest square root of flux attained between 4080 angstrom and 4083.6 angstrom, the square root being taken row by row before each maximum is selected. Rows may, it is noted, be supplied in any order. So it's 0.28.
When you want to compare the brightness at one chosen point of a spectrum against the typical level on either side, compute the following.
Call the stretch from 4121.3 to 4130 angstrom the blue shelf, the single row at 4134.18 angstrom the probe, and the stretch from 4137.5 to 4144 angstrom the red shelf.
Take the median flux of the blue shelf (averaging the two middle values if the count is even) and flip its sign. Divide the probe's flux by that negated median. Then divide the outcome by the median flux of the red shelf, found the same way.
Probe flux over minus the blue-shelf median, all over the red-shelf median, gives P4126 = -0.020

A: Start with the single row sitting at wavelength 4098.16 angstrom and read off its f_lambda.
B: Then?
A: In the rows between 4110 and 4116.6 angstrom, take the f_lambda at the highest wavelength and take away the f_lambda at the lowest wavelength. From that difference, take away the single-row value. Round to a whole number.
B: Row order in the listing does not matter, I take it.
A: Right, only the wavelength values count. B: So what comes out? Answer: -24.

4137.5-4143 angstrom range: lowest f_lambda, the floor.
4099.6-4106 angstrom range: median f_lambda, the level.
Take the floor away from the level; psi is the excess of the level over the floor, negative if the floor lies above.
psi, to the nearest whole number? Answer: 11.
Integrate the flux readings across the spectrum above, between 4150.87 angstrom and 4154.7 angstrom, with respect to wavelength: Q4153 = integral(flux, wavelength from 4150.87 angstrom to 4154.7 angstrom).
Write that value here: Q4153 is 119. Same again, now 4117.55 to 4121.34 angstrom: 118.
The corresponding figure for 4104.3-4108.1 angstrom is 104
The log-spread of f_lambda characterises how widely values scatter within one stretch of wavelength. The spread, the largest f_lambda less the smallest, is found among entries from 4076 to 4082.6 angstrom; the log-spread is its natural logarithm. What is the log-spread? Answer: 2.8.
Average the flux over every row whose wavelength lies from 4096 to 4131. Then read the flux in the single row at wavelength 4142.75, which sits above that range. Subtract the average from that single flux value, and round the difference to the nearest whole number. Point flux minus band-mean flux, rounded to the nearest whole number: -14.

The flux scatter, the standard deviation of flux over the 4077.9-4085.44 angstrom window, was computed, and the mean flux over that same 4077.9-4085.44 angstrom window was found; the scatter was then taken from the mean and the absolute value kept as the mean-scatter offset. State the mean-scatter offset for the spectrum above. 22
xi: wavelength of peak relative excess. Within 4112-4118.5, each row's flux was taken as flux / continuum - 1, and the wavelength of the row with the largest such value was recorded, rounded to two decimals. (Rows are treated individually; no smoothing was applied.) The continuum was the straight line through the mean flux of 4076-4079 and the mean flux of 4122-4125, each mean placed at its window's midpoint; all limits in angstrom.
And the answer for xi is 4118.02 angstrom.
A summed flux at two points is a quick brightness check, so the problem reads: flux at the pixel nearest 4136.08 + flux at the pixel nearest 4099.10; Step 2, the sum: 60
